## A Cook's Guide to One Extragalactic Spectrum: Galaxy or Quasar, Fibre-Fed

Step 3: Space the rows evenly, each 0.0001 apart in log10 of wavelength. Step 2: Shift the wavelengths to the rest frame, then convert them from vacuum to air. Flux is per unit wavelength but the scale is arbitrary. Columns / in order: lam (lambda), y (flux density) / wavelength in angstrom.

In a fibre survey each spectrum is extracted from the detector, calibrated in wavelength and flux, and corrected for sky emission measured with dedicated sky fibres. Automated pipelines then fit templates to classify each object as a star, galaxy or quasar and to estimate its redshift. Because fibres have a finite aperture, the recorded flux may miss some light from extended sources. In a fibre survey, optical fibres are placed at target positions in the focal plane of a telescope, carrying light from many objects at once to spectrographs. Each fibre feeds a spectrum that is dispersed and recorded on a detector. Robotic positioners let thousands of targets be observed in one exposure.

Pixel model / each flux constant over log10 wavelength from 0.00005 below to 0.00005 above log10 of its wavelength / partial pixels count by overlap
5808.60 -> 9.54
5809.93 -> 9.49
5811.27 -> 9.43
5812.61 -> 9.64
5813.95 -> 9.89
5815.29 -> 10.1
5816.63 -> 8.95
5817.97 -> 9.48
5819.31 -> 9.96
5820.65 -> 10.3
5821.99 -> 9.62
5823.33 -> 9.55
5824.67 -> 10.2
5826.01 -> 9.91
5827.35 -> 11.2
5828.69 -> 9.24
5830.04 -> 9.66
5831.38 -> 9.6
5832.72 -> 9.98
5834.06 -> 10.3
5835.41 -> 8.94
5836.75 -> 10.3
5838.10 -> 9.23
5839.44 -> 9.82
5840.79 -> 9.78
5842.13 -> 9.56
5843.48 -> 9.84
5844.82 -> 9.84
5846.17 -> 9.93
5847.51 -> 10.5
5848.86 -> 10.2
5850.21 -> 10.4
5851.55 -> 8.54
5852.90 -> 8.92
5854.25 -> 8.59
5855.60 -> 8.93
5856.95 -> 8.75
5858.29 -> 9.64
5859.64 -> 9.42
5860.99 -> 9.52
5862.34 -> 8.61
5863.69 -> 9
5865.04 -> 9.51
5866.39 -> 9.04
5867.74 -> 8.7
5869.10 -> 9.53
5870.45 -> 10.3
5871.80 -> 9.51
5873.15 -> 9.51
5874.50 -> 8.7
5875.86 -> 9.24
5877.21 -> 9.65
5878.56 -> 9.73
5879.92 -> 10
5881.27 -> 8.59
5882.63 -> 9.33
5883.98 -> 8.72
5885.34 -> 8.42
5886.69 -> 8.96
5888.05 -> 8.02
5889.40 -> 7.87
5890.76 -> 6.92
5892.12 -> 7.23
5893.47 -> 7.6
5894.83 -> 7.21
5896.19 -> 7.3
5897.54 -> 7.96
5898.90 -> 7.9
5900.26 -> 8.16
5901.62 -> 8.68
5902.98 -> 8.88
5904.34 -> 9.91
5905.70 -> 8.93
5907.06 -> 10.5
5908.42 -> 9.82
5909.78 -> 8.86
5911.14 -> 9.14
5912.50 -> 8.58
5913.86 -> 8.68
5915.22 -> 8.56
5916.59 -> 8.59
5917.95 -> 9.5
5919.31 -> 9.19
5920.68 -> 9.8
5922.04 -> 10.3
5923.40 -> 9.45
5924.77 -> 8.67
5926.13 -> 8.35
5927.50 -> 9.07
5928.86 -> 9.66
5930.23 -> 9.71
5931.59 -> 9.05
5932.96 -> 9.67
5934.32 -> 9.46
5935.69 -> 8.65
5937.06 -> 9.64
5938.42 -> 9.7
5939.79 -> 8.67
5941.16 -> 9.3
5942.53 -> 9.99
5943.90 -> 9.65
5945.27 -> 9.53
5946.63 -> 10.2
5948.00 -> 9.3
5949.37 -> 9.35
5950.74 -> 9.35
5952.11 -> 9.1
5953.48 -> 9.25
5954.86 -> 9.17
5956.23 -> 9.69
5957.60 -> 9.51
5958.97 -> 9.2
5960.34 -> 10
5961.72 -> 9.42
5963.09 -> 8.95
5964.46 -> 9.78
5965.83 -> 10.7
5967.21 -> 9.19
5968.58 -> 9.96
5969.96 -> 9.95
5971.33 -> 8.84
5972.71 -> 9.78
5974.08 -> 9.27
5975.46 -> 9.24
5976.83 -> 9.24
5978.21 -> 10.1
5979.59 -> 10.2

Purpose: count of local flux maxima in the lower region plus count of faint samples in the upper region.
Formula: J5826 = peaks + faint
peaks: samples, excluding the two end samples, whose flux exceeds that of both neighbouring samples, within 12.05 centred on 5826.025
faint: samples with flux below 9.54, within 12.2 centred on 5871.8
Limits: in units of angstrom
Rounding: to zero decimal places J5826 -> 10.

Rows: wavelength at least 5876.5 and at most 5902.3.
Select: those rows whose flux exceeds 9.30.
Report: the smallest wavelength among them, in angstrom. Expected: 5877.21 angstrom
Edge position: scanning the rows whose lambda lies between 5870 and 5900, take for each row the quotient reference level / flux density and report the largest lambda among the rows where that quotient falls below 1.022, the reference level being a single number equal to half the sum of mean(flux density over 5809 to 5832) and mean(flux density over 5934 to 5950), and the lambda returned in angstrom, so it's 5879.92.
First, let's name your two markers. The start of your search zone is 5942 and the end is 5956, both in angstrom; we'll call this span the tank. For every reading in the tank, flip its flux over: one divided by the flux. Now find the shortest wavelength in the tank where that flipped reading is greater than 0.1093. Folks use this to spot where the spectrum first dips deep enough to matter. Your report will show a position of 5952.11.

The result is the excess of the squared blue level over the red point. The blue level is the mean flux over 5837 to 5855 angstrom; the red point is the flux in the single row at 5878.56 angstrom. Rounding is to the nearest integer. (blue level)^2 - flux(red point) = 83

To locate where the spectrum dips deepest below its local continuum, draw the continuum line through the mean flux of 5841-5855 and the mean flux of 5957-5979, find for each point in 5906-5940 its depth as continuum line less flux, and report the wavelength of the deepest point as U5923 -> 5926.13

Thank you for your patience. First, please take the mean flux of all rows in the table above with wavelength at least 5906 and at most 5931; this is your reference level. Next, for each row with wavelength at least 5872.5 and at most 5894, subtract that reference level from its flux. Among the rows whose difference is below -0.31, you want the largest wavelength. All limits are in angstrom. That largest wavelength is 5893.47 angstrom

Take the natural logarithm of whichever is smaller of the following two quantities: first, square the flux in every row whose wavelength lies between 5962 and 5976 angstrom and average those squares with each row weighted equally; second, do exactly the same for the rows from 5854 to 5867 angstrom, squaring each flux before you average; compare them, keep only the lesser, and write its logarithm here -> 4.42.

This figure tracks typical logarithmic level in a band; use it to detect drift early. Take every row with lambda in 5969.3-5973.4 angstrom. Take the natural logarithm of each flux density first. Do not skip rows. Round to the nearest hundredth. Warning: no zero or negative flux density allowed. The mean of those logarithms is 2.25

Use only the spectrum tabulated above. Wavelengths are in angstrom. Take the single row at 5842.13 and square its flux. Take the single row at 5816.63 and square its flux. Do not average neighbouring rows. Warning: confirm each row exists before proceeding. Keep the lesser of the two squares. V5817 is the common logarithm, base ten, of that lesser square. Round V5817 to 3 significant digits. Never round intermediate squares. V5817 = 1.90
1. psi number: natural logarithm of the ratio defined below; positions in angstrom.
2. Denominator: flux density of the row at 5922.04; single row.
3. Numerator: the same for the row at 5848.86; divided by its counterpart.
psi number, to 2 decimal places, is -0.01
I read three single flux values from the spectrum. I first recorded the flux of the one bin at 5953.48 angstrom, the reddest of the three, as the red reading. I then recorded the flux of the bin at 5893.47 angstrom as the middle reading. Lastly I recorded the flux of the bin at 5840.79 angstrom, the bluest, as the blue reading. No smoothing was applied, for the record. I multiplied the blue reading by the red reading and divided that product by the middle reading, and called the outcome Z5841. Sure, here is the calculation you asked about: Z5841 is 12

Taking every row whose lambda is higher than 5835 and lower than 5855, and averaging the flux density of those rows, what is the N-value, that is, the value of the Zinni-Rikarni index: 9.63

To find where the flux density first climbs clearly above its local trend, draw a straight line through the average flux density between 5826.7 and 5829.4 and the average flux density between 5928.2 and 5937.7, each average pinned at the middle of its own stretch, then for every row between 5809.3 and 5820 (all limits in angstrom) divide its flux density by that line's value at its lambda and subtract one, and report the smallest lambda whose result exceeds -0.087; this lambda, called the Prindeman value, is 5809.93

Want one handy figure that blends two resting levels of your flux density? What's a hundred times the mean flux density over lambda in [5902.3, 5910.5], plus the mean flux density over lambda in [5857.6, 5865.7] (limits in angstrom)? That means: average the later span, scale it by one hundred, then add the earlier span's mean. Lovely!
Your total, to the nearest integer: 958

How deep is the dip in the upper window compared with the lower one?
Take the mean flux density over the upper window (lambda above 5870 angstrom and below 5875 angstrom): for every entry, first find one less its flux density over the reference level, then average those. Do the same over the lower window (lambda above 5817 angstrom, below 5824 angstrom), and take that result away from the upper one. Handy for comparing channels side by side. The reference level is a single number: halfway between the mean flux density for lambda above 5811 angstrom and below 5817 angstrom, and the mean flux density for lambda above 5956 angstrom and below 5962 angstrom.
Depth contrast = 0.03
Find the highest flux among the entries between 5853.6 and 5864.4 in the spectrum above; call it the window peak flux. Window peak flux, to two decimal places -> 9.64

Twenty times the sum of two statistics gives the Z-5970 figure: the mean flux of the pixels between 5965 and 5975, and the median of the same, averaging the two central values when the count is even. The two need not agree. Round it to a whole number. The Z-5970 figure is 389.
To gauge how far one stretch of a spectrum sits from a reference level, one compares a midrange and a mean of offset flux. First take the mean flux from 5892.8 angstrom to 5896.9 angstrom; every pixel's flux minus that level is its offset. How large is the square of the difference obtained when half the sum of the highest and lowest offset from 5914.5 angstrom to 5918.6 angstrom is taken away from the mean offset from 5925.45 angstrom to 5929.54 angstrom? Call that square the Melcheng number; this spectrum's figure 0.00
